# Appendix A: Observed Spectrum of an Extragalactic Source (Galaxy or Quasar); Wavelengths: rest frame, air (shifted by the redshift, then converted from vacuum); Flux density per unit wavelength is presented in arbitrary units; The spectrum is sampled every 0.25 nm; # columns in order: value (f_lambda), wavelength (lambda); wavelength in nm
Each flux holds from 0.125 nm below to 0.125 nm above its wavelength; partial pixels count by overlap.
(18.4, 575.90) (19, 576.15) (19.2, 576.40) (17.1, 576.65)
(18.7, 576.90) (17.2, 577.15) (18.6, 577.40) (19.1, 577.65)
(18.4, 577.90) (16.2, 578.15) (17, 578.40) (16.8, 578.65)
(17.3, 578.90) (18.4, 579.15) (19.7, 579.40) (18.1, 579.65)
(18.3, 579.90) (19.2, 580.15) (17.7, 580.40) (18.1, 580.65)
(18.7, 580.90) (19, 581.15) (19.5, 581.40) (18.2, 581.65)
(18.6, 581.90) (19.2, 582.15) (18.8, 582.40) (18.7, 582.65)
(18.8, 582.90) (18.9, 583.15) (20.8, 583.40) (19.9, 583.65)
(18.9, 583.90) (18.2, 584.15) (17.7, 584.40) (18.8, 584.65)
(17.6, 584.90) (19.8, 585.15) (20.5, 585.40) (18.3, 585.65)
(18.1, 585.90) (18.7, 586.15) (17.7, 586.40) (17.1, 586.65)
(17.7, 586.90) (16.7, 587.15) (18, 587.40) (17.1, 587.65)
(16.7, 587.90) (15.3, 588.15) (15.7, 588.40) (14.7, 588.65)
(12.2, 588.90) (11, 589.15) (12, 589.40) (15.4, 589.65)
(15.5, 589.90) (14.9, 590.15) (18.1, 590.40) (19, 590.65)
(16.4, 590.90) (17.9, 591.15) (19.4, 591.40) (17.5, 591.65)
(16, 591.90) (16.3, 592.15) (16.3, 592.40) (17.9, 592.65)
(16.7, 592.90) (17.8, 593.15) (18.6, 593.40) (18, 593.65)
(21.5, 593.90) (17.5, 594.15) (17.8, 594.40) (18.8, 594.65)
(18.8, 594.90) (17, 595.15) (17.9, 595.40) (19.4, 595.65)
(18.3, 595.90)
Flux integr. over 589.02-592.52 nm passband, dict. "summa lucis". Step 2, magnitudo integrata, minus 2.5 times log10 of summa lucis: -4.38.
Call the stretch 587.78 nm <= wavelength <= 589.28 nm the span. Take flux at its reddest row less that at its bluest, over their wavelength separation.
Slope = -4.6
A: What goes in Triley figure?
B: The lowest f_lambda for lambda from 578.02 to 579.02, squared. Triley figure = 262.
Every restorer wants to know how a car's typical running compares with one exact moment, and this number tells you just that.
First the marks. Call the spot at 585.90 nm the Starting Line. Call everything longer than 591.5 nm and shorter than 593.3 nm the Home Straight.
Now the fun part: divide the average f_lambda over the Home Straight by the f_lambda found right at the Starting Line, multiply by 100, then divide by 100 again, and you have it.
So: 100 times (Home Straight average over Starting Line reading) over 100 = 0.94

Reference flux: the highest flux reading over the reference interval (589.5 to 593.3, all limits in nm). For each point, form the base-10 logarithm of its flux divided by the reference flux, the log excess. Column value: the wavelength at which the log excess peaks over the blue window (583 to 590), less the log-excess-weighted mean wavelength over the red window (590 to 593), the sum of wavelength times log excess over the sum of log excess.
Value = -8.16 nm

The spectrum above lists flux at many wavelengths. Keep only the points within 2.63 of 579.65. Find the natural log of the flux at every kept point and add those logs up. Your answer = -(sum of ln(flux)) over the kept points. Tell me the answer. -61.0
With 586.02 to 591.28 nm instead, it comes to -58.1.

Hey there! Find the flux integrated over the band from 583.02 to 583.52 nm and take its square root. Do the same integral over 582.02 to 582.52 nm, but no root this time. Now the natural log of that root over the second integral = -1.104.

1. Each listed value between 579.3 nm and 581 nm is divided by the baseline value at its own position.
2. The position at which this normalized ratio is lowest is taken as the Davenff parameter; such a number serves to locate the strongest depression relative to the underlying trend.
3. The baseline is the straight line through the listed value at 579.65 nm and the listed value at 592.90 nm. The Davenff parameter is 580.40 nm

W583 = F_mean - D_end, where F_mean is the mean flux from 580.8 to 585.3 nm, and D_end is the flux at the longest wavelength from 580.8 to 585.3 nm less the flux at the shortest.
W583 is 17.8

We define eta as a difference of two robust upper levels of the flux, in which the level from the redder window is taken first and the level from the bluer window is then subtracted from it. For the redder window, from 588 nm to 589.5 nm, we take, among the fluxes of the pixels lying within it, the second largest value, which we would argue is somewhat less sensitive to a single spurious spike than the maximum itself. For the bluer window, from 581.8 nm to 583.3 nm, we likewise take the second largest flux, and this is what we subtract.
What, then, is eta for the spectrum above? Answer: -3.6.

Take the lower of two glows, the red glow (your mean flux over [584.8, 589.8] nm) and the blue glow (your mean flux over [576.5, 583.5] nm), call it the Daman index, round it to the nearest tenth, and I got 16.5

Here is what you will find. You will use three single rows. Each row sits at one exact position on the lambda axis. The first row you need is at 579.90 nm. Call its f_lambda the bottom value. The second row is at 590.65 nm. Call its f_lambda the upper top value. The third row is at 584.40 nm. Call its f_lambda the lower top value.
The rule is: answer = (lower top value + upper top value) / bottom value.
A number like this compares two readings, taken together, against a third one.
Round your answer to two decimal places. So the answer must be 2.01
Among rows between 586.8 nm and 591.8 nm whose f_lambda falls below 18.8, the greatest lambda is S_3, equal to 591.65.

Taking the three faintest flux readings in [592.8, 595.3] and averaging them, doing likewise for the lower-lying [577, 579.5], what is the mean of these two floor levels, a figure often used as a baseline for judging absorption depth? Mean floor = 16.9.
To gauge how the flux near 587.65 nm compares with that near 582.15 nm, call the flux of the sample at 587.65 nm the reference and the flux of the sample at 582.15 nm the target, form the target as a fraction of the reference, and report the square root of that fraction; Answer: 1.06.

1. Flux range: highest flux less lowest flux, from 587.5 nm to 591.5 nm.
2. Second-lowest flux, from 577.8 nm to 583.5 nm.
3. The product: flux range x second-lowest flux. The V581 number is 141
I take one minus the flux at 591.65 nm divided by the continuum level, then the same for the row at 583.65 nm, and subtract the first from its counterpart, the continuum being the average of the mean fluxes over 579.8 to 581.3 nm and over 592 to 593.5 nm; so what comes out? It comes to -0.13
